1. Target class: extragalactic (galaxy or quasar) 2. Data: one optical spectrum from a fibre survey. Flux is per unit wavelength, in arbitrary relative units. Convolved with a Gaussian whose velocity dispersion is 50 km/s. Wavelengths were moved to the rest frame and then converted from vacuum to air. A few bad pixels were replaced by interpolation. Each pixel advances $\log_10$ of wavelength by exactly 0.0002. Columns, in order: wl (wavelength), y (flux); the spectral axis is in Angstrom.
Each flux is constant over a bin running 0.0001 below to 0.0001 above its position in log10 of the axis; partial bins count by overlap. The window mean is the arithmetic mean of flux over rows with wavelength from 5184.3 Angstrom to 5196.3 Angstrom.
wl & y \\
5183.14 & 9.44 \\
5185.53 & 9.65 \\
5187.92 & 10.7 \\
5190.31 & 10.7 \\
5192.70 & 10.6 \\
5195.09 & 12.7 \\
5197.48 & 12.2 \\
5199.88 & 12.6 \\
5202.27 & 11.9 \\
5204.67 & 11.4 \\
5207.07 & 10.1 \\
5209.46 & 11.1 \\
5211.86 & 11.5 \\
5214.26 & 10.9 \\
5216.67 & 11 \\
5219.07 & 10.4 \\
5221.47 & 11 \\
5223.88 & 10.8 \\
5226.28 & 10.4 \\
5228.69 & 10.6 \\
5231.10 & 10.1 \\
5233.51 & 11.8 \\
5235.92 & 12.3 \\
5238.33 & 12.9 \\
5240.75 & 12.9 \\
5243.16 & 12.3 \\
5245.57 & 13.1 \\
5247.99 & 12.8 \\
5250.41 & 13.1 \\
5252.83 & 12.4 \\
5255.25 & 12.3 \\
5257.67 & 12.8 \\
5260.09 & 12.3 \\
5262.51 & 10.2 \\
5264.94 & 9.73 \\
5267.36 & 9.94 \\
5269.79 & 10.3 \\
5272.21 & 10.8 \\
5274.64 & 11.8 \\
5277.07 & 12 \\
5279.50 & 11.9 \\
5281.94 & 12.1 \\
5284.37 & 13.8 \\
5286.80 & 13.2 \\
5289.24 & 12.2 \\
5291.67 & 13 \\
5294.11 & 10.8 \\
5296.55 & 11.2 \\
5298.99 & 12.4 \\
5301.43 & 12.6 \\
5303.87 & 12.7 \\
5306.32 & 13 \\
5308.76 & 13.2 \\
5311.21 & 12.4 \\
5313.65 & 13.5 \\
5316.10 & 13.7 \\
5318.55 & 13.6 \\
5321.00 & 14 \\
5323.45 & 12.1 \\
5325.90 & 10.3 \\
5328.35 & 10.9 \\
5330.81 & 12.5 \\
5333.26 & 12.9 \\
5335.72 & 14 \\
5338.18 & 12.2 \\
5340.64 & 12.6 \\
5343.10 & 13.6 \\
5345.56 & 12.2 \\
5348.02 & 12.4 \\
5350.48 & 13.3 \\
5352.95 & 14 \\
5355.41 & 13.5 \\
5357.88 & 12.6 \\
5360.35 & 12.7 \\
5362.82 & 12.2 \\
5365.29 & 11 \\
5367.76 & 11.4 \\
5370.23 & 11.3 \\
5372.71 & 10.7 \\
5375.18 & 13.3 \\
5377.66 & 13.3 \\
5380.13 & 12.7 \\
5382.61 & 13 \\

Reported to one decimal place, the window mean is 10.9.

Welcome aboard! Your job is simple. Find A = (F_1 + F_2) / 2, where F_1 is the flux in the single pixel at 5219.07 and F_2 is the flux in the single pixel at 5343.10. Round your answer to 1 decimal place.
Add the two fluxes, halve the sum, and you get 12.0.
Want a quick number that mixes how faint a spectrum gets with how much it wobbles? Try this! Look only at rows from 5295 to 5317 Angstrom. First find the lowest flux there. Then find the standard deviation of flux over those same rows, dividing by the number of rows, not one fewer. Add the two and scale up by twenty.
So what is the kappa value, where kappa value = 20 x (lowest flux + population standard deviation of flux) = 238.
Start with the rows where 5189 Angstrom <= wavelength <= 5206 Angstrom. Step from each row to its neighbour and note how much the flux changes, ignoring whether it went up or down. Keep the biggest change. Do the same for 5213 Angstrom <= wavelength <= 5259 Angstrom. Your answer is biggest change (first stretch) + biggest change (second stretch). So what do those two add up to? 3.80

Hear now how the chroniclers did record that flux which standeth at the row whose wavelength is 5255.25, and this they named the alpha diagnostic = 12.3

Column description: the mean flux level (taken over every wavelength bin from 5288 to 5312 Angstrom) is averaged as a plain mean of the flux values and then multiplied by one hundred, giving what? 1235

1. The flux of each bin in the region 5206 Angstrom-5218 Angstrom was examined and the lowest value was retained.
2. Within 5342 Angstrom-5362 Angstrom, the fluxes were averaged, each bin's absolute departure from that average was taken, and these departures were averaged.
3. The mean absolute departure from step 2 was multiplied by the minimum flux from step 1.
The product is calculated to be 5.7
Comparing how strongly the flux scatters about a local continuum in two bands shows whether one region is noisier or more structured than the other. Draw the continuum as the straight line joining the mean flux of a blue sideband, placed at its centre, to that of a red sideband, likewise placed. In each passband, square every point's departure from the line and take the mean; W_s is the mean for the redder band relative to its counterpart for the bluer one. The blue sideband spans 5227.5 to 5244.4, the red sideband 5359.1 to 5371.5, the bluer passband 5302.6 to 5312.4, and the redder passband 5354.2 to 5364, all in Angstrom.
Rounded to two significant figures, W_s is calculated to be 1.1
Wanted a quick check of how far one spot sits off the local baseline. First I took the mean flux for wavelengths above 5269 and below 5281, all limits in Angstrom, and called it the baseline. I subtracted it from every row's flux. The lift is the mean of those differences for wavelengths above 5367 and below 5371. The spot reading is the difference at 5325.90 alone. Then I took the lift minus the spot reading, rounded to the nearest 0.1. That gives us 1.0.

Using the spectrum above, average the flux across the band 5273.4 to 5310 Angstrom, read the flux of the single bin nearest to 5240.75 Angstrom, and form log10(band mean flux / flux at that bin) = -0.02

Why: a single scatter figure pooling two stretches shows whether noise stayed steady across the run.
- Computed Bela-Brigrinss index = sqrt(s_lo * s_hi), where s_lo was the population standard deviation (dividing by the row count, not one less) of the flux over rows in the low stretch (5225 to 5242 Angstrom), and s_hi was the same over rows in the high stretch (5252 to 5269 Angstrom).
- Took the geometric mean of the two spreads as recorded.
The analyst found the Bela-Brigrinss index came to 1.2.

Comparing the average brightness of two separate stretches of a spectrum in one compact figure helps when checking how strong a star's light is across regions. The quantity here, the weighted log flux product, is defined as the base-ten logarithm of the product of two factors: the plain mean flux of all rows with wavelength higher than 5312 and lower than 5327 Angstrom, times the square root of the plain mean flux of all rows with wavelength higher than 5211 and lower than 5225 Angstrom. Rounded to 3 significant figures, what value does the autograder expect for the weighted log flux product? 1.63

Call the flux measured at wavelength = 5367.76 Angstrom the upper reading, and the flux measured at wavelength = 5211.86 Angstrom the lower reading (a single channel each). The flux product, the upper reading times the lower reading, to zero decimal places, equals 131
